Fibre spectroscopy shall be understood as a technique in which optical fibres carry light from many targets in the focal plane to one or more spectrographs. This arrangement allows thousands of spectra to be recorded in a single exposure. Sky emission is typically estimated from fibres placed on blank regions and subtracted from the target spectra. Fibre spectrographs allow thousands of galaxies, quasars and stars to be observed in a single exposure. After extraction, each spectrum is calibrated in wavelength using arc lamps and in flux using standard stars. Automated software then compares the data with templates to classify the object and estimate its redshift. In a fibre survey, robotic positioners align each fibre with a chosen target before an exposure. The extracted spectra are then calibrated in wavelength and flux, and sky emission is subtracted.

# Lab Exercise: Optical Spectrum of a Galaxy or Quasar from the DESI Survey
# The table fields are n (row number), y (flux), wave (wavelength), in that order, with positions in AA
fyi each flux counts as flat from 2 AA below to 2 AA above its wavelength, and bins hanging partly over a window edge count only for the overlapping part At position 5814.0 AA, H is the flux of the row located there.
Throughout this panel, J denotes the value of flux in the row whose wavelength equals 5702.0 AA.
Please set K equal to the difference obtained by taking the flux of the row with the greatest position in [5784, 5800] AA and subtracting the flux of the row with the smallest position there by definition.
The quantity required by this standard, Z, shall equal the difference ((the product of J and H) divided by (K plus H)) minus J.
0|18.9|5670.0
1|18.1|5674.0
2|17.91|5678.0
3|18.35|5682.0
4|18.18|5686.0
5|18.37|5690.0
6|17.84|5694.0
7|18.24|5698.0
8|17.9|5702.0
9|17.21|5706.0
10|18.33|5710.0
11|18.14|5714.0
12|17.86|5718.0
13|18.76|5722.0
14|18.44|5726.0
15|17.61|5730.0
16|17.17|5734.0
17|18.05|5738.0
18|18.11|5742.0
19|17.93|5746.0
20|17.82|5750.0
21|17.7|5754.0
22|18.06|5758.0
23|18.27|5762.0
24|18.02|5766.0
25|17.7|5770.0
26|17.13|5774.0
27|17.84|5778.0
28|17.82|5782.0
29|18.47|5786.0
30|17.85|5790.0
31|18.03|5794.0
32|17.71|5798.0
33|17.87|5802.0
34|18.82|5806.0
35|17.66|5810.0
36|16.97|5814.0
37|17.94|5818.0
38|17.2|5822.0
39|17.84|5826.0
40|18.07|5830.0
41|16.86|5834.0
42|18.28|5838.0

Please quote 0.8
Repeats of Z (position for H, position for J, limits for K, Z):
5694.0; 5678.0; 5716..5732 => 0.3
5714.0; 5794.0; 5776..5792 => 0.0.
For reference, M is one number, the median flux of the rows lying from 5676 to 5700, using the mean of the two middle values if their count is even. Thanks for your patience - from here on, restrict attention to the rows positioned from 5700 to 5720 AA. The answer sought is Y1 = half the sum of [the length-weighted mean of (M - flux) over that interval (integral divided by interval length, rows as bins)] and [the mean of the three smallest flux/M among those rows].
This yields 0.65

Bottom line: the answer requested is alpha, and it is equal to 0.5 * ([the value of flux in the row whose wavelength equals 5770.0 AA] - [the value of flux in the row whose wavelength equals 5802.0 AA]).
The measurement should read -0.1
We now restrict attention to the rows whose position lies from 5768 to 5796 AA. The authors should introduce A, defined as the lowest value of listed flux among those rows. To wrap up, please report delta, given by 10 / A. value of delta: 0.584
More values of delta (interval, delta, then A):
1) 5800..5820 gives 0.589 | 16.97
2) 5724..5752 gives 0.582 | 17.17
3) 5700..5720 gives 0.581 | 17.21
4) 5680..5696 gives 0.561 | 17.84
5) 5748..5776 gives 0.584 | 17.13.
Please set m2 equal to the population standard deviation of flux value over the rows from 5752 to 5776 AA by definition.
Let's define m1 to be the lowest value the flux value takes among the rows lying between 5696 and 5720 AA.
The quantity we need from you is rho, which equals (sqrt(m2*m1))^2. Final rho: 6.30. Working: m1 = 17.21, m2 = 0.366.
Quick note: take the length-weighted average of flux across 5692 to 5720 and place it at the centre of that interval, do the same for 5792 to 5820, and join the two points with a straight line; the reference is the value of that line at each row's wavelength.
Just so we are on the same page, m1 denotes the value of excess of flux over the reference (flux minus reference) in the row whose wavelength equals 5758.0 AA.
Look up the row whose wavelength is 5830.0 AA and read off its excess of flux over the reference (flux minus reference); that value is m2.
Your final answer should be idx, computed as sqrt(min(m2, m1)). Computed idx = 0.41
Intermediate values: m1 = 0.17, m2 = 0.23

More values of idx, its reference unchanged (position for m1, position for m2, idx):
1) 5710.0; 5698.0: 0.55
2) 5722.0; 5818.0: 0.30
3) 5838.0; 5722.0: 0.67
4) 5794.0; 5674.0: 0.38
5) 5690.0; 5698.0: 0.55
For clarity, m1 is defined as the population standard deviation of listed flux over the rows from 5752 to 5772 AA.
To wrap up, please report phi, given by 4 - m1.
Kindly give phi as 3.78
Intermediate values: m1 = 0.2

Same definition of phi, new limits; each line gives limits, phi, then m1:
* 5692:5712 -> 3.61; 0.4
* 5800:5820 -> 3.41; 0.6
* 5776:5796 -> 3.75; 0.2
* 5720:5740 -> 3.43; 0.6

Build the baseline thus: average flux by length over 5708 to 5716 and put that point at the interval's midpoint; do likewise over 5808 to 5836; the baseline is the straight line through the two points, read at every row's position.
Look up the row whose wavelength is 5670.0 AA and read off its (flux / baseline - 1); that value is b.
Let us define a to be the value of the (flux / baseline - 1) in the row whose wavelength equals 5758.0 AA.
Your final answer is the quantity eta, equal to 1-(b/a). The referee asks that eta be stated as -1.9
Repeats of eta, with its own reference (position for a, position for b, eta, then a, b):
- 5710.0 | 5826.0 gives -3.6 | 0.004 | 0.021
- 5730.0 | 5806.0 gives 3.5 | -0.028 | 0.069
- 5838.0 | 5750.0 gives 1.2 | 0.051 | -0.009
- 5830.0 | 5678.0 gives 1.8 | 0.035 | -0.030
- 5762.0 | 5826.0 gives 0.0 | 0.020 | 0.021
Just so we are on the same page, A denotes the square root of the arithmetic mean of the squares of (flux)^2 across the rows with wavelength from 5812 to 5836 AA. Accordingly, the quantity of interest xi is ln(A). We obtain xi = 5.72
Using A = 306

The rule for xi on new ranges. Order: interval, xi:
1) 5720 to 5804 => 5.77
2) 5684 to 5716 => 5.78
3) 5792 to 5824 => 5.76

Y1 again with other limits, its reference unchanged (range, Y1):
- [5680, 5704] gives 0.53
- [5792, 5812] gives 0.58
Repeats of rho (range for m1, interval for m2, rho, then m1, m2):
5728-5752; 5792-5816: 9.41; 17.17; 0.548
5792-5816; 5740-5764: 3.20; 16.97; 0.189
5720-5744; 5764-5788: 6.84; 17.17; 0.398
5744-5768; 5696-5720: 6.55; 17.7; 0.370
